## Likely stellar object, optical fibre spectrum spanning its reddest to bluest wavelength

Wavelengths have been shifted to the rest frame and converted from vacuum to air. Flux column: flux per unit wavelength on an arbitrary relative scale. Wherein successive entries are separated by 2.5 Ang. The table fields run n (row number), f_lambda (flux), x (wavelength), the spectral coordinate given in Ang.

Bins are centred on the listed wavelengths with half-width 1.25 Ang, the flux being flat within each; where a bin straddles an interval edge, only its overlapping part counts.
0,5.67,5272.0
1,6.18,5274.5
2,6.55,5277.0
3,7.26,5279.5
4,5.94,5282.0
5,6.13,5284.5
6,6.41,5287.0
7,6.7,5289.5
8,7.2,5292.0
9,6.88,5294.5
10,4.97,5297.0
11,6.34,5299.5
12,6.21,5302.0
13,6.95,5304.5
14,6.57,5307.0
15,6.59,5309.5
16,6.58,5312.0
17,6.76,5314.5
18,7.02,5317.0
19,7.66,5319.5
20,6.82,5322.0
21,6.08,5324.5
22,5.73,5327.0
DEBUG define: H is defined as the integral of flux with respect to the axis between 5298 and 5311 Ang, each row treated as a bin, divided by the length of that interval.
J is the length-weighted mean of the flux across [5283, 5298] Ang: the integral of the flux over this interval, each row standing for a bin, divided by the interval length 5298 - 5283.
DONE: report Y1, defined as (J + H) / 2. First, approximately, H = 6.5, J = 6.40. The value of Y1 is 6.45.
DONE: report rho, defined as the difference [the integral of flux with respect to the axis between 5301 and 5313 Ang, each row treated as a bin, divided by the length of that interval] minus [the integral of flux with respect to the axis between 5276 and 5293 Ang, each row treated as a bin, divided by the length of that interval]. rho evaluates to 0.0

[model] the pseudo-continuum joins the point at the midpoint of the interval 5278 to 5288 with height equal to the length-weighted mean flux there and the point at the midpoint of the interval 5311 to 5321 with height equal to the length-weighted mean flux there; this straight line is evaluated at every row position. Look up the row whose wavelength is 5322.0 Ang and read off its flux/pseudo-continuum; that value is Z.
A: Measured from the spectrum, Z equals 0.96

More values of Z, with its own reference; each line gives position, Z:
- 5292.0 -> 1.09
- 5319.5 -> 1.08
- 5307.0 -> 0.96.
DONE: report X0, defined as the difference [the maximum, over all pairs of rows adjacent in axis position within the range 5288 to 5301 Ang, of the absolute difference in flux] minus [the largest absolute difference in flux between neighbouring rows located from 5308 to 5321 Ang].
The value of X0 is 1.27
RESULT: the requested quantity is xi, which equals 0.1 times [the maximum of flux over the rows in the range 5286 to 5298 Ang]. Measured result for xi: 0.720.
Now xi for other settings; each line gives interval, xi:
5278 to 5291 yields 0.726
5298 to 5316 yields 0.695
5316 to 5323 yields 0.766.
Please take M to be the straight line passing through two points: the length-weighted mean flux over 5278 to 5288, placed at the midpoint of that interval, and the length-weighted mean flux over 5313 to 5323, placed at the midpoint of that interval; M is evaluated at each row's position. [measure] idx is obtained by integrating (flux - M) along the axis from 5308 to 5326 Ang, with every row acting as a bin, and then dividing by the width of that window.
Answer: -0.27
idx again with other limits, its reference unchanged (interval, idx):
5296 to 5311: -0.50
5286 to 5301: -0.21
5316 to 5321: 0.26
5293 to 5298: -0.62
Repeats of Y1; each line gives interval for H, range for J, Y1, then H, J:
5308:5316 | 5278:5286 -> 6.55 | 6.7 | 6.45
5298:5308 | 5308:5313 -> 6.53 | 6.5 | 6.58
